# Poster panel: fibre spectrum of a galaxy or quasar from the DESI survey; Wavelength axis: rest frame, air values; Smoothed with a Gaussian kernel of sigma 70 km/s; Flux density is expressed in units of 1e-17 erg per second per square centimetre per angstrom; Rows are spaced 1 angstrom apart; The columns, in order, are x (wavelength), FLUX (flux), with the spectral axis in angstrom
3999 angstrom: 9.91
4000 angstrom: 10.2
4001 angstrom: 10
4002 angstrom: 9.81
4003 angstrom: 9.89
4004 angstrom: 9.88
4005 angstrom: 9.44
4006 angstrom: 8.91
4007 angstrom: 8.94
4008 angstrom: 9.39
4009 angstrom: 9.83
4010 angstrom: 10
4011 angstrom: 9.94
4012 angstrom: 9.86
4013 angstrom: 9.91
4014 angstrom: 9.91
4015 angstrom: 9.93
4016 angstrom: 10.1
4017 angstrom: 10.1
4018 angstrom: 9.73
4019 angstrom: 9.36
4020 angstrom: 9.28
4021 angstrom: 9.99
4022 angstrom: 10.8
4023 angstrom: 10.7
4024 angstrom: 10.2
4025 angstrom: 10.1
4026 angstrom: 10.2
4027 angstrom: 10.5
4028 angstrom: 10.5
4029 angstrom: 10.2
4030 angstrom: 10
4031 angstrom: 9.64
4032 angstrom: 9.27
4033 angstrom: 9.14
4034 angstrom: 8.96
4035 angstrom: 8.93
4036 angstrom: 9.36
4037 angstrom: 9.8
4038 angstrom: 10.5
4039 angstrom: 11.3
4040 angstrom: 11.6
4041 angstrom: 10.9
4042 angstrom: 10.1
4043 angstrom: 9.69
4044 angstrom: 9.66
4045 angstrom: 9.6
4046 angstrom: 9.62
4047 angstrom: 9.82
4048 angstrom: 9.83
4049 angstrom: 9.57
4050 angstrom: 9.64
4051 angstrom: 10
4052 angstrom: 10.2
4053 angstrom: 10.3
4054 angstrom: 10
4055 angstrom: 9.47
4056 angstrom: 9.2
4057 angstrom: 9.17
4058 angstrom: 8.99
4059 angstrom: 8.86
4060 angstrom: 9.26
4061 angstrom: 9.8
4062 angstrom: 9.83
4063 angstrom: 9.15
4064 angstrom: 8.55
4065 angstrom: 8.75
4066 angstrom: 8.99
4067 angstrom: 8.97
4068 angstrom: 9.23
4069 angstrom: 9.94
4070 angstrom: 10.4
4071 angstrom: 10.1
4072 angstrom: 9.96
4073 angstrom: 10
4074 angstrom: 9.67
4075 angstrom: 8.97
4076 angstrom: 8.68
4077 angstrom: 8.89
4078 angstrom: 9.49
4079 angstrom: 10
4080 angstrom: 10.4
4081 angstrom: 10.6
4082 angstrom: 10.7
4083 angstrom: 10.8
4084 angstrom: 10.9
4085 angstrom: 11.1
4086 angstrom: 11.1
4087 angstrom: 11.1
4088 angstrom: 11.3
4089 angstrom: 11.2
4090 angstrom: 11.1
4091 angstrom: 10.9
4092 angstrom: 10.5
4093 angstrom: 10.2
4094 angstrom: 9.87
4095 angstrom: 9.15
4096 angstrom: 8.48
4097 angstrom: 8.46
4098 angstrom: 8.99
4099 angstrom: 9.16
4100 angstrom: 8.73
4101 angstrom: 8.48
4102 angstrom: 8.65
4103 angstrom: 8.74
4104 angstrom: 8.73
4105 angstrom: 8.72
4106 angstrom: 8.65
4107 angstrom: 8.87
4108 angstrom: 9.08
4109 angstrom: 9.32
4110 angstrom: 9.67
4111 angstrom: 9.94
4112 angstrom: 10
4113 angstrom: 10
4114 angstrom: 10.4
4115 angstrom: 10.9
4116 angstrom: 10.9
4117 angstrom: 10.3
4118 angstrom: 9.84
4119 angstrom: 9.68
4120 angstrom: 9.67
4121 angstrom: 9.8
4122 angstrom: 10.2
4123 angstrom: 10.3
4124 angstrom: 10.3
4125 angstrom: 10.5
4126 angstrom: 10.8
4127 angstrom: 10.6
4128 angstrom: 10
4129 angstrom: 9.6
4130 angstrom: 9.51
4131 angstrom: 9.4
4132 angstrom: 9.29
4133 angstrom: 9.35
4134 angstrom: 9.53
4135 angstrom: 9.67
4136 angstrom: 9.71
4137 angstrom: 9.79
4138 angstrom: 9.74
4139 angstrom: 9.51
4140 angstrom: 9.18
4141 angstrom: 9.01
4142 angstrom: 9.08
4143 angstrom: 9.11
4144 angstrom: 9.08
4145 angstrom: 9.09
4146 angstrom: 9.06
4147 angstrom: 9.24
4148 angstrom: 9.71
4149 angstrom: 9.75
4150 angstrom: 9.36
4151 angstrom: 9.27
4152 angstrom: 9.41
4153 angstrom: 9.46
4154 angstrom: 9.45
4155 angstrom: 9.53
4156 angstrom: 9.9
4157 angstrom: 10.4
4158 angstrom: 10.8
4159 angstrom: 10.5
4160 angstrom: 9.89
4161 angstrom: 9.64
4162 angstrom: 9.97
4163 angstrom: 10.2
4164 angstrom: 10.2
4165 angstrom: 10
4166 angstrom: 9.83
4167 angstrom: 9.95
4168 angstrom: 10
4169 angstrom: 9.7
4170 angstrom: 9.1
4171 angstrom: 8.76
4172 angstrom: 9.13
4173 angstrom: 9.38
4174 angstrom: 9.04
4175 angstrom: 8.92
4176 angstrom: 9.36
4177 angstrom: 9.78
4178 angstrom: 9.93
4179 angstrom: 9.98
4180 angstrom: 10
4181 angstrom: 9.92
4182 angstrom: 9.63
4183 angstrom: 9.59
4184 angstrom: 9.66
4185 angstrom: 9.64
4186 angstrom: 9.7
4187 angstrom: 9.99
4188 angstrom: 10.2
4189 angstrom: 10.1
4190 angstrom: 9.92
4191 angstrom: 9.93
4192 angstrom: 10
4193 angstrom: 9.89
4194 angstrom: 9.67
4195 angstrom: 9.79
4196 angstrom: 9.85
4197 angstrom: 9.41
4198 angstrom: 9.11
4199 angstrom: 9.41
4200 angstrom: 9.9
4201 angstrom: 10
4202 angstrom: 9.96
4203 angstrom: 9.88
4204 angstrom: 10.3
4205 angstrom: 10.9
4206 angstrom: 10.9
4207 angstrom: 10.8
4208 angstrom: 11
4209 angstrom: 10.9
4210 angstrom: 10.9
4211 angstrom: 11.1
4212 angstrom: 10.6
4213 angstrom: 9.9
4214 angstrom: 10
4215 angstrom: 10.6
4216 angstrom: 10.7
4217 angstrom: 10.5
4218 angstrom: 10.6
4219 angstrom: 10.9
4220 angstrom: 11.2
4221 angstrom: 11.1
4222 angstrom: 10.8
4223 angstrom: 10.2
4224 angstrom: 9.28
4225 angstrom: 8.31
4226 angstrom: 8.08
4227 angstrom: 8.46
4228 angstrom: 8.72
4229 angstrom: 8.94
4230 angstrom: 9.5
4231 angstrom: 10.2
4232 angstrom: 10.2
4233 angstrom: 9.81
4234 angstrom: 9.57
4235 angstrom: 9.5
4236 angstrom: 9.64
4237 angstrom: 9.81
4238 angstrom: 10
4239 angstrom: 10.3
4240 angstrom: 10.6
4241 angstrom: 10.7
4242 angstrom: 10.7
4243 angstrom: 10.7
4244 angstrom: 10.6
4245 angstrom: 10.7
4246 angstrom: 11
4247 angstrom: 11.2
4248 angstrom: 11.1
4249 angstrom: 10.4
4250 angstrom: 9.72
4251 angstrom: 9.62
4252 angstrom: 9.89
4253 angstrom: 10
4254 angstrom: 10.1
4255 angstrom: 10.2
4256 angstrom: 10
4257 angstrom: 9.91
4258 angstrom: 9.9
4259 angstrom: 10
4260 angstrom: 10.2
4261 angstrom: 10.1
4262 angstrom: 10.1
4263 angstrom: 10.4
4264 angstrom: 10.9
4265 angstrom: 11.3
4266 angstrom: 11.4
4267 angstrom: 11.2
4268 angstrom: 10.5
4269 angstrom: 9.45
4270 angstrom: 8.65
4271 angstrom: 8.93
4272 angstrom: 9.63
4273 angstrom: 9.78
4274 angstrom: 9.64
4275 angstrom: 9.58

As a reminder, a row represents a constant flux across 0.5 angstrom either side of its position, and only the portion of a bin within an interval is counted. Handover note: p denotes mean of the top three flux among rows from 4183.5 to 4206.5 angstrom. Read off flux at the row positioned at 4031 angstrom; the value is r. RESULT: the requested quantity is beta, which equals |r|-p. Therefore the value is -1.06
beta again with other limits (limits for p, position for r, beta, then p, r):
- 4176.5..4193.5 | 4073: -0.10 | 10.1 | 10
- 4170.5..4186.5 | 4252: -0.08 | 10.0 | 9.89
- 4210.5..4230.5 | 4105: -2.41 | 11.1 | 8.72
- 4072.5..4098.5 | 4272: -1.57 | 11.2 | 9.63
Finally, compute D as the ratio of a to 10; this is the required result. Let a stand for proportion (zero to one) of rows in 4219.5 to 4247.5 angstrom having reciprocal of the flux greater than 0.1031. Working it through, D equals 0.036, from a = 0.4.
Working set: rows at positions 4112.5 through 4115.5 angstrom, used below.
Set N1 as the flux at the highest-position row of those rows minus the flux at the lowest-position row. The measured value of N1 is 0.9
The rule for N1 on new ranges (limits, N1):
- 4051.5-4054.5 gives -0.2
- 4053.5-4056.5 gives -0.8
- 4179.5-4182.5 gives -0.4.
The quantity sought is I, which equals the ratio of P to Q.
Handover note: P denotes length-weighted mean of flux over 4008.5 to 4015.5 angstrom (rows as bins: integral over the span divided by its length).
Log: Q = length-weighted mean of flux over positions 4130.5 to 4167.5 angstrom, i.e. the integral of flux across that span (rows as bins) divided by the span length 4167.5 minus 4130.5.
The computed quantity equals 1.03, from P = 9.9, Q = 9.6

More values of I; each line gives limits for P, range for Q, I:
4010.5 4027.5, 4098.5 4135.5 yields 1.04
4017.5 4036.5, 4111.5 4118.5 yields 0.95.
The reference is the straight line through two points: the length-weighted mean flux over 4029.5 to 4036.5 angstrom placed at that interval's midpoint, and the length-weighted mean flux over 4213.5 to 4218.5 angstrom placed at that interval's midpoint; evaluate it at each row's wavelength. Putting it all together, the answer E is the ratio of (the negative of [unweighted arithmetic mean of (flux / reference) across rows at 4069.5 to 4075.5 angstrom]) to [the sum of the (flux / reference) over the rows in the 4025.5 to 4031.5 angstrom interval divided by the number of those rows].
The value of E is -0.94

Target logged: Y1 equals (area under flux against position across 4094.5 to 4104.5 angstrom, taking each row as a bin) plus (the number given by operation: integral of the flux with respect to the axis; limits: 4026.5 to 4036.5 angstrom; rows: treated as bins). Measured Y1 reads 184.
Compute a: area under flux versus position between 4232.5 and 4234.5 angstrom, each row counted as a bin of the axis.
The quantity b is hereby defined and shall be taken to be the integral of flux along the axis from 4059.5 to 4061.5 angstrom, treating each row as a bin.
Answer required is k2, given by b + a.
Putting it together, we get 38.4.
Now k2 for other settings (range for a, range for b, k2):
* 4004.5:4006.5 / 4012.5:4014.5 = 38.2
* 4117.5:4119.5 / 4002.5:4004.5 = 39.3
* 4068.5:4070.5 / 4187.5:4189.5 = 40.6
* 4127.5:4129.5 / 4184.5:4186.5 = 38.9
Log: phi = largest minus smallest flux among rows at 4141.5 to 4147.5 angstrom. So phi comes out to 0.18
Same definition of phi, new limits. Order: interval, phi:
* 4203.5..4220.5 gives 1.30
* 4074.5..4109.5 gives 2.84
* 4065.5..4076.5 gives 1.72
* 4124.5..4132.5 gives 1.51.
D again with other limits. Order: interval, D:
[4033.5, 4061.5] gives 0.054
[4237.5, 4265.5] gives 0.004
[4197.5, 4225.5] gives 0.014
